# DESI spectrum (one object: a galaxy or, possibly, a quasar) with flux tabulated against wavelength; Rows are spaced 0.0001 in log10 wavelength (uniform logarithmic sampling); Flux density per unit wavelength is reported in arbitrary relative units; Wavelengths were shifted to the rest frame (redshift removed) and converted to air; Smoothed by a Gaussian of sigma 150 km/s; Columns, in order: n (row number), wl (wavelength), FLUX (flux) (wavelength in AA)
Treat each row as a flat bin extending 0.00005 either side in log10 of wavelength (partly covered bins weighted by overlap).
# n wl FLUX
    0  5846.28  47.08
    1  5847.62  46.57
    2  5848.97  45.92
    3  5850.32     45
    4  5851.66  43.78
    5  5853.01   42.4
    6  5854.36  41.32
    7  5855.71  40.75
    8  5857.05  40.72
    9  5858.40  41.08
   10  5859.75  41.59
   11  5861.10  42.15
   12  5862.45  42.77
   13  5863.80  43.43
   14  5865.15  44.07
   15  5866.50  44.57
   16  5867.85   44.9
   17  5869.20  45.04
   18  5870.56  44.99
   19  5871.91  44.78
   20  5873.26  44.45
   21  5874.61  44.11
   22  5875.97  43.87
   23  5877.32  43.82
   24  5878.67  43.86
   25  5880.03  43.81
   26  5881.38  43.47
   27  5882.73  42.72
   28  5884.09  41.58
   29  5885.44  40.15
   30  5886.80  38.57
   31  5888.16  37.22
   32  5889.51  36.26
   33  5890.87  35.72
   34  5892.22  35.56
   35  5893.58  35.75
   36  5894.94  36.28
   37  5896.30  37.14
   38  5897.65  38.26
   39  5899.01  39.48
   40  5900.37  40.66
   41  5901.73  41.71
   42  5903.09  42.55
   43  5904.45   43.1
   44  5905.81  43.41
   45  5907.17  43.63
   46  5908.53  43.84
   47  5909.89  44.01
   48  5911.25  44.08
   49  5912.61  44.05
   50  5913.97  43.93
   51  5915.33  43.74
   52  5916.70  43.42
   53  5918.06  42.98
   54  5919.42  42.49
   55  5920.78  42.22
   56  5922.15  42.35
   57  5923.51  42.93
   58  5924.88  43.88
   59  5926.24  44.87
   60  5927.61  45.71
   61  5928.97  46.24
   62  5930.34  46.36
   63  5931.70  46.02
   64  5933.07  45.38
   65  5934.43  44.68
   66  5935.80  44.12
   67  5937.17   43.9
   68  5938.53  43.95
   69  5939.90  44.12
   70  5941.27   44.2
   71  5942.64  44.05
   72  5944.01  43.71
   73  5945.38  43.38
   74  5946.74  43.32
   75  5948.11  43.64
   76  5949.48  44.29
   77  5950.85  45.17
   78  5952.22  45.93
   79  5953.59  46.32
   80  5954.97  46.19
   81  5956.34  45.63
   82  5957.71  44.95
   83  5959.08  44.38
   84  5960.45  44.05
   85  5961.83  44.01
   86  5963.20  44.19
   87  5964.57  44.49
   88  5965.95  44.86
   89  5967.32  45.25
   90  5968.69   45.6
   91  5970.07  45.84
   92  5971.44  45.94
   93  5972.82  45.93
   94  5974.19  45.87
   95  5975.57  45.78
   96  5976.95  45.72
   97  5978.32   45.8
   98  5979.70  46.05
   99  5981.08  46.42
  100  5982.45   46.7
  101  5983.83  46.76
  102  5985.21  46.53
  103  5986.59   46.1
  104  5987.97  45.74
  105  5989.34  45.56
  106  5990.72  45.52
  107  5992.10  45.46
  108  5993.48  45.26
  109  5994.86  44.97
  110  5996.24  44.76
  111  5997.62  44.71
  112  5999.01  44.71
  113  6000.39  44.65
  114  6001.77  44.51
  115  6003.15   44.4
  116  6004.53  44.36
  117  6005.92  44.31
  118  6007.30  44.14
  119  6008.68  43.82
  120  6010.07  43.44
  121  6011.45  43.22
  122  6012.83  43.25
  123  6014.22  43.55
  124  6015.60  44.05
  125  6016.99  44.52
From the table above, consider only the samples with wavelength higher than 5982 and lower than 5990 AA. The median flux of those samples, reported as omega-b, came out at 46.3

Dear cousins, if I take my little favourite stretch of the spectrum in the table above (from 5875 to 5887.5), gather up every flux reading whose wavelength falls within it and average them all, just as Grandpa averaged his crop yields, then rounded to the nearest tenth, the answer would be 42.4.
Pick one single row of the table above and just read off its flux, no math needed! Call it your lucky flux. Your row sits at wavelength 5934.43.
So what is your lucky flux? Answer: 44.68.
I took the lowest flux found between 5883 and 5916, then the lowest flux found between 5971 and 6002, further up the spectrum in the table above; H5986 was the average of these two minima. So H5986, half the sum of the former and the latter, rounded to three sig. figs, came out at 40.0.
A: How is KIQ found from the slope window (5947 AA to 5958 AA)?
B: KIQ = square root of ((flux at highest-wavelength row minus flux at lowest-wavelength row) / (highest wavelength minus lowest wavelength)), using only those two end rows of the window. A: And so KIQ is 0.37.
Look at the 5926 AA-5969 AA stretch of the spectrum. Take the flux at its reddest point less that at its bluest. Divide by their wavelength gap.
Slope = 0.0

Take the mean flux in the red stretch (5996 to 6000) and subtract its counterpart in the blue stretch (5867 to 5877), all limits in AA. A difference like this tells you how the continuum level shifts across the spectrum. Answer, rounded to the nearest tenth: 0.1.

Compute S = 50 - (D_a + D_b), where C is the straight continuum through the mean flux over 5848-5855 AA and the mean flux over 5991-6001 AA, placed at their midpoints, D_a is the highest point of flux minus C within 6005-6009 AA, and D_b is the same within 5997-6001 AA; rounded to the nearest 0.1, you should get 50.9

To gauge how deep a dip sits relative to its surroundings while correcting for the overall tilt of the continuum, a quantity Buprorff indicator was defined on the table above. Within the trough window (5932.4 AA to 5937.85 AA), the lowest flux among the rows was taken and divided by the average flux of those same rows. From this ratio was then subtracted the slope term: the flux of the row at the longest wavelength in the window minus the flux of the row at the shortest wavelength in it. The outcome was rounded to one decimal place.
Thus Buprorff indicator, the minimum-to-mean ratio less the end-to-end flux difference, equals 2.5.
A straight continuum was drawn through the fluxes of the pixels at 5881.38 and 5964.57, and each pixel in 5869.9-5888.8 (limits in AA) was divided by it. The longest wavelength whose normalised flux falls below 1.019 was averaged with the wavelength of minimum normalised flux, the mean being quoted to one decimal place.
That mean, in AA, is 5888.2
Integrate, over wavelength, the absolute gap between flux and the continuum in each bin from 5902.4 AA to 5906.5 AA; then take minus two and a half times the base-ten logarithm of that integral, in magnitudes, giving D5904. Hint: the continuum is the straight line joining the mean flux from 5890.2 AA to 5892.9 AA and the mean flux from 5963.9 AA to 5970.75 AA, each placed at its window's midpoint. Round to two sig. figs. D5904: -3.4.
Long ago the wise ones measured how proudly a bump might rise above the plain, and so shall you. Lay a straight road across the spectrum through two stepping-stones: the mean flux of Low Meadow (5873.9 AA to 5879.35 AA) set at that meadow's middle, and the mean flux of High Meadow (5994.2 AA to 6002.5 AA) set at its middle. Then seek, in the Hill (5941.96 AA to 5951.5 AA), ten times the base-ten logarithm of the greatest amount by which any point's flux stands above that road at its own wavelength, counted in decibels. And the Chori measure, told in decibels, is -1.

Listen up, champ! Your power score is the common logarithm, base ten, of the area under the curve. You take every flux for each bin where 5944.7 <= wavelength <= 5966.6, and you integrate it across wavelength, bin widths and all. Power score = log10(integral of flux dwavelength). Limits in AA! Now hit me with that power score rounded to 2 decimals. 2.99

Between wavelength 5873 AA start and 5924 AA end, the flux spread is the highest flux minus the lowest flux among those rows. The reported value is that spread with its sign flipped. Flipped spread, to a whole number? -9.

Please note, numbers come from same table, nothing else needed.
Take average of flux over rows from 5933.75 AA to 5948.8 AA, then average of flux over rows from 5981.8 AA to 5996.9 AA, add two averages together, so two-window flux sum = 89.7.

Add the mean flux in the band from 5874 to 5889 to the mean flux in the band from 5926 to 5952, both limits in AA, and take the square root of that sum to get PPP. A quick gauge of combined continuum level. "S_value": 9.31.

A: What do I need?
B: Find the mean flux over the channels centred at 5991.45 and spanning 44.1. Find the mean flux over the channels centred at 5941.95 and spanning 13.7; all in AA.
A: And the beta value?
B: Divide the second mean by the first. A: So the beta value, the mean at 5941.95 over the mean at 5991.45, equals 0.97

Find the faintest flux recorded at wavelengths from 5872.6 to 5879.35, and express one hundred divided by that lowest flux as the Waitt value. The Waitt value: 2.28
